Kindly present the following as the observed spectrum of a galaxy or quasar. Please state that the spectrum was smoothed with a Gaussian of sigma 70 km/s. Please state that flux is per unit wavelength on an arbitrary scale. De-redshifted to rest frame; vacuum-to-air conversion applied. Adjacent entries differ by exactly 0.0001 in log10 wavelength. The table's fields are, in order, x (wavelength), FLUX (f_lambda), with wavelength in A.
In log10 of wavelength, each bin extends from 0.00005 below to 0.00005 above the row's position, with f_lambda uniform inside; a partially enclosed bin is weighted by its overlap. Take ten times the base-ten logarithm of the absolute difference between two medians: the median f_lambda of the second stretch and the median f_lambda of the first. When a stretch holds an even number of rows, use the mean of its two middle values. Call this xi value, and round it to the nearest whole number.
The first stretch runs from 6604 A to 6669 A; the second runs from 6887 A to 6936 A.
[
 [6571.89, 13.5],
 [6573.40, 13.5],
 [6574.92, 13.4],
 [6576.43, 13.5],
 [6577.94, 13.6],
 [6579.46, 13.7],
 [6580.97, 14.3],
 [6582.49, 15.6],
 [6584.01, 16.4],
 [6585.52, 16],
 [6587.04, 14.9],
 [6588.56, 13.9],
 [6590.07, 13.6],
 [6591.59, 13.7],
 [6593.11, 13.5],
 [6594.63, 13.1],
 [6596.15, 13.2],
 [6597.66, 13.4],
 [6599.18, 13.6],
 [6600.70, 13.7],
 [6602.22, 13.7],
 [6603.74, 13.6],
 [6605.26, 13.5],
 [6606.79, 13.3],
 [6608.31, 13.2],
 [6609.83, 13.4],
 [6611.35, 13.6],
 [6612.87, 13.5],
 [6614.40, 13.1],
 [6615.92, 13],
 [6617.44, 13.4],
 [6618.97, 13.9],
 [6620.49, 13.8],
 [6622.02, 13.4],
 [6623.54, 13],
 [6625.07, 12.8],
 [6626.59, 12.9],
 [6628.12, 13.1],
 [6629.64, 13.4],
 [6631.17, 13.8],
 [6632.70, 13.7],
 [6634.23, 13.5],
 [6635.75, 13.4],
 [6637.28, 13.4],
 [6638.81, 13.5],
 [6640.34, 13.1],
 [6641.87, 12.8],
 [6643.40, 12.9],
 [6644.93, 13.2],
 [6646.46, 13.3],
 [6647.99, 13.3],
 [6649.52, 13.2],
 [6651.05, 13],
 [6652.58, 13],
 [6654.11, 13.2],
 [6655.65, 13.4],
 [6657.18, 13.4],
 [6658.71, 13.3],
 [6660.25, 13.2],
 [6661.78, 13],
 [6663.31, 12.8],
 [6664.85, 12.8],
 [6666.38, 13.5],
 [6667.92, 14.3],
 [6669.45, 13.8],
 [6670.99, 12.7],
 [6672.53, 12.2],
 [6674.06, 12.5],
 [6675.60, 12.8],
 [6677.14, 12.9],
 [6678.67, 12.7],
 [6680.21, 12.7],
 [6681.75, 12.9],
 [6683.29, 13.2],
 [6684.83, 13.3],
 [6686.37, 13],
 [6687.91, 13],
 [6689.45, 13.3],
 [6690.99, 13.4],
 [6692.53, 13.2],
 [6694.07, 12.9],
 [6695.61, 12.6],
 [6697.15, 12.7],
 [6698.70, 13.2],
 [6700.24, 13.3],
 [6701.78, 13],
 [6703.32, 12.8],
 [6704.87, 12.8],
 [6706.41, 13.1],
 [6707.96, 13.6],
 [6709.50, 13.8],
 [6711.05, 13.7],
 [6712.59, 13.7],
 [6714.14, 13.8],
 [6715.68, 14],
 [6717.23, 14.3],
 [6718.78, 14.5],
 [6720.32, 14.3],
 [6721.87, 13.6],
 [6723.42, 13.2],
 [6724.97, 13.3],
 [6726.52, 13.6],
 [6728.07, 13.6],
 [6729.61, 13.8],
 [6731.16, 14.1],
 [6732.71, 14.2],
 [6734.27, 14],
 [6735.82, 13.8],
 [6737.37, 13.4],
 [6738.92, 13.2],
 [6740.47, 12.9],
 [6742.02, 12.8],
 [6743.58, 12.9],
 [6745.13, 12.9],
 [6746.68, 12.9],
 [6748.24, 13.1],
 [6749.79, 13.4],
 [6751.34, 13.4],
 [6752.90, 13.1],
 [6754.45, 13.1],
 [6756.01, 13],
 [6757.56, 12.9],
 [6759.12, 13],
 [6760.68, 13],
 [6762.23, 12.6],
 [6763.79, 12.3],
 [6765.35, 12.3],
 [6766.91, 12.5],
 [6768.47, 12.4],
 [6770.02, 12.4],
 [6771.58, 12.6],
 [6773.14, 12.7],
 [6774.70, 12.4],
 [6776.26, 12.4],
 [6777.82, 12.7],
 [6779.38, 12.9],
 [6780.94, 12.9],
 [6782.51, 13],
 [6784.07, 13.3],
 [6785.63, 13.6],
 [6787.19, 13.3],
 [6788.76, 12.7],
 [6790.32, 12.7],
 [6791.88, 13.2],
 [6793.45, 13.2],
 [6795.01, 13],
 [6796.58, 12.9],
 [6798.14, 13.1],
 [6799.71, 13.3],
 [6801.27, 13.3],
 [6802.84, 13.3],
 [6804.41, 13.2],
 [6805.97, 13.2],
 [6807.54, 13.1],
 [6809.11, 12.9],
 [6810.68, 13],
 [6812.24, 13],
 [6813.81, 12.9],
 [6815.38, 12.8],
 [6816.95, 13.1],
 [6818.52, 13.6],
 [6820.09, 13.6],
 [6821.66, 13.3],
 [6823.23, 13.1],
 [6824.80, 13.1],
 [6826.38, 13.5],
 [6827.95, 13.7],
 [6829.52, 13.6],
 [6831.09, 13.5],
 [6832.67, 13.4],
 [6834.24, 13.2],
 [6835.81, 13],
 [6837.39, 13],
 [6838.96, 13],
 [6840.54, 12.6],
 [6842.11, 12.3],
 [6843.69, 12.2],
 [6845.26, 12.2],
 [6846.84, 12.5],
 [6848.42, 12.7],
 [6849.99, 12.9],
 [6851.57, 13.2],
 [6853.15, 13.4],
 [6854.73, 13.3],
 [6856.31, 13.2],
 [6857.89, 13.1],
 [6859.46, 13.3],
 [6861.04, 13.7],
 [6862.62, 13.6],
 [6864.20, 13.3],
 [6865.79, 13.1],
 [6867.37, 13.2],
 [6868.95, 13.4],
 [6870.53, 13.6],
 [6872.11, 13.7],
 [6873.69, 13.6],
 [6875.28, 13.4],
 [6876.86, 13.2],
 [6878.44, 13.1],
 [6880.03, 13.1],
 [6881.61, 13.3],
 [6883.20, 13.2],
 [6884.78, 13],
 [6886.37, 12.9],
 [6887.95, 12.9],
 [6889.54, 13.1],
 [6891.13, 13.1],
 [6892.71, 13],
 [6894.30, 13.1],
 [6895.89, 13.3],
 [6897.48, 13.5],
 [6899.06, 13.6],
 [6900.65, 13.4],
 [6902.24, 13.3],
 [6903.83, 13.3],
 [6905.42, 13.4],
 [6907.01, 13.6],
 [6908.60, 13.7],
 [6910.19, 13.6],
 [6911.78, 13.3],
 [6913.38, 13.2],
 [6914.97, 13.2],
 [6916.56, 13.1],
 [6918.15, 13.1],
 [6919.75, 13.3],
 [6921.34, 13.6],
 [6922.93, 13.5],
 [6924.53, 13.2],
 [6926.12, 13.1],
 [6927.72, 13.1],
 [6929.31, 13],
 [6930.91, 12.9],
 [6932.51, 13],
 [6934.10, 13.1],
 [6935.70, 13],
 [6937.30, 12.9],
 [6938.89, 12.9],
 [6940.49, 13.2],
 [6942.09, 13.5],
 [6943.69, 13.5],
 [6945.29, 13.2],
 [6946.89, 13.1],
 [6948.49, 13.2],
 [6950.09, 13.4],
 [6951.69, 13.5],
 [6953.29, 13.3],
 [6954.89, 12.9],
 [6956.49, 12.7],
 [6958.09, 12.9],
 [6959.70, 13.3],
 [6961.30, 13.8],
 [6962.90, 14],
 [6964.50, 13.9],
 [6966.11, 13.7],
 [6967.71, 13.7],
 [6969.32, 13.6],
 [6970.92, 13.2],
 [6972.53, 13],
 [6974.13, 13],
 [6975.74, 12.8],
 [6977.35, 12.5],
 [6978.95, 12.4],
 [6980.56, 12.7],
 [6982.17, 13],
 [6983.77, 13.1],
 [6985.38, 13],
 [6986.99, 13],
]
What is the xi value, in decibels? -10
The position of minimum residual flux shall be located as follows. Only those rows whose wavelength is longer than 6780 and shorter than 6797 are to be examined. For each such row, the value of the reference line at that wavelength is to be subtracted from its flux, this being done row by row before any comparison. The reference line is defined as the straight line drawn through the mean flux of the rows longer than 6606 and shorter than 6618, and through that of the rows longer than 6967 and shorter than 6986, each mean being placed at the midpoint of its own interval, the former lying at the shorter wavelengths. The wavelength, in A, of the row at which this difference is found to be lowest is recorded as 6788.76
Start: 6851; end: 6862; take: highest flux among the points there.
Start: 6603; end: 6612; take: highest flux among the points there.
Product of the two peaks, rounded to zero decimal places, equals 186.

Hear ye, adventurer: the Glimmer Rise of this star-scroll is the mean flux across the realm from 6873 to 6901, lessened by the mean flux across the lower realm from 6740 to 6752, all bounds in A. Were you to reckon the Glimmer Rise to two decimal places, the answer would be 0.17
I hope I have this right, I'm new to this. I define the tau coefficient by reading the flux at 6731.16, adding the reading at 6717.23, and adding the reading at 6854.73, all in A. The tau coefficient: 41.7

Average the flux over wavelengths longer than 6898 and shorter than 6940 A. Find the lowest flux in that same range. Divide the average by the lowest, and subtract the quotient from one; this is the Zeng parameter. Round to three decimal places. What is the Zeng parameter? -0.027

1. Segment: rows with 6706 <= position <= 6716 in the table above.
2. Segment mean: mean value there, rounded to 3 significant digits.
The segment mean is 13.7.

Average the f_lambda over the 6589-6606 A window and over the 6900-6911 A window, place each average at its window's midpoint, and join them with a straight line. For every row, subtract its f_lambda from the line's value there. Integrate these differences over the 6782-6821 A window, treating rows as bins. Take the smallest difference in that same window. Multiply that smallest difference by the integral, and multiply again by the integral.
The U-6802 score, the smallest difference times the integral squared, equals -22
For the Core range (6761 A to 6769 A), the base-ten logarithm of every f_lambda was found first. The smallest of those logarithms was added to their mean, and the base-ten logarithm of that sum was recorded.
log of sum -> 0.339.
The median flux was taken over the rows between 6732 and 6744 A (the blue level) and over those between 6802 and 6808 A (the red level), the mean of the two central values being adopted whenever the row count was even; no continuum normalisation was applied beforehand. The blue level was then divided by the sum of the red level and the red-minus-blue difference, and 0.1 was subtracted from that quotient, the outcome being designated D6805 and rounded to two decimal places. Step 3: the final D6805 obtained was 0.92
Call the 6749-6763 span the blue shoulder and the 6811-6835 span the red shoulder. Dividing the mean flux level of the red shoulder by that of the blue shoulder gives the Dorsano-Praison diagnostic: 1.02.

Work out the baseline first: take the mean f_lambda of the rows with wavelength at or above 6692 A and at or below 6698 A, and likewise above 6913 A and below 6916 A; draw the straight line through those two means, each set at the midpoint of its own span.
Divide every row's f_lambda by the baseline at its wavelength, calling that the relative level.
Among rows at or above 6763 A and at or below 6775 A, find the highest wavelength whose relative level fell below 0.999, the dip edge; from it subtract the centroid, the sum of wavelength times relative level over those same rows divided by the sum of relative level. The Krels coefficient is 5.4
